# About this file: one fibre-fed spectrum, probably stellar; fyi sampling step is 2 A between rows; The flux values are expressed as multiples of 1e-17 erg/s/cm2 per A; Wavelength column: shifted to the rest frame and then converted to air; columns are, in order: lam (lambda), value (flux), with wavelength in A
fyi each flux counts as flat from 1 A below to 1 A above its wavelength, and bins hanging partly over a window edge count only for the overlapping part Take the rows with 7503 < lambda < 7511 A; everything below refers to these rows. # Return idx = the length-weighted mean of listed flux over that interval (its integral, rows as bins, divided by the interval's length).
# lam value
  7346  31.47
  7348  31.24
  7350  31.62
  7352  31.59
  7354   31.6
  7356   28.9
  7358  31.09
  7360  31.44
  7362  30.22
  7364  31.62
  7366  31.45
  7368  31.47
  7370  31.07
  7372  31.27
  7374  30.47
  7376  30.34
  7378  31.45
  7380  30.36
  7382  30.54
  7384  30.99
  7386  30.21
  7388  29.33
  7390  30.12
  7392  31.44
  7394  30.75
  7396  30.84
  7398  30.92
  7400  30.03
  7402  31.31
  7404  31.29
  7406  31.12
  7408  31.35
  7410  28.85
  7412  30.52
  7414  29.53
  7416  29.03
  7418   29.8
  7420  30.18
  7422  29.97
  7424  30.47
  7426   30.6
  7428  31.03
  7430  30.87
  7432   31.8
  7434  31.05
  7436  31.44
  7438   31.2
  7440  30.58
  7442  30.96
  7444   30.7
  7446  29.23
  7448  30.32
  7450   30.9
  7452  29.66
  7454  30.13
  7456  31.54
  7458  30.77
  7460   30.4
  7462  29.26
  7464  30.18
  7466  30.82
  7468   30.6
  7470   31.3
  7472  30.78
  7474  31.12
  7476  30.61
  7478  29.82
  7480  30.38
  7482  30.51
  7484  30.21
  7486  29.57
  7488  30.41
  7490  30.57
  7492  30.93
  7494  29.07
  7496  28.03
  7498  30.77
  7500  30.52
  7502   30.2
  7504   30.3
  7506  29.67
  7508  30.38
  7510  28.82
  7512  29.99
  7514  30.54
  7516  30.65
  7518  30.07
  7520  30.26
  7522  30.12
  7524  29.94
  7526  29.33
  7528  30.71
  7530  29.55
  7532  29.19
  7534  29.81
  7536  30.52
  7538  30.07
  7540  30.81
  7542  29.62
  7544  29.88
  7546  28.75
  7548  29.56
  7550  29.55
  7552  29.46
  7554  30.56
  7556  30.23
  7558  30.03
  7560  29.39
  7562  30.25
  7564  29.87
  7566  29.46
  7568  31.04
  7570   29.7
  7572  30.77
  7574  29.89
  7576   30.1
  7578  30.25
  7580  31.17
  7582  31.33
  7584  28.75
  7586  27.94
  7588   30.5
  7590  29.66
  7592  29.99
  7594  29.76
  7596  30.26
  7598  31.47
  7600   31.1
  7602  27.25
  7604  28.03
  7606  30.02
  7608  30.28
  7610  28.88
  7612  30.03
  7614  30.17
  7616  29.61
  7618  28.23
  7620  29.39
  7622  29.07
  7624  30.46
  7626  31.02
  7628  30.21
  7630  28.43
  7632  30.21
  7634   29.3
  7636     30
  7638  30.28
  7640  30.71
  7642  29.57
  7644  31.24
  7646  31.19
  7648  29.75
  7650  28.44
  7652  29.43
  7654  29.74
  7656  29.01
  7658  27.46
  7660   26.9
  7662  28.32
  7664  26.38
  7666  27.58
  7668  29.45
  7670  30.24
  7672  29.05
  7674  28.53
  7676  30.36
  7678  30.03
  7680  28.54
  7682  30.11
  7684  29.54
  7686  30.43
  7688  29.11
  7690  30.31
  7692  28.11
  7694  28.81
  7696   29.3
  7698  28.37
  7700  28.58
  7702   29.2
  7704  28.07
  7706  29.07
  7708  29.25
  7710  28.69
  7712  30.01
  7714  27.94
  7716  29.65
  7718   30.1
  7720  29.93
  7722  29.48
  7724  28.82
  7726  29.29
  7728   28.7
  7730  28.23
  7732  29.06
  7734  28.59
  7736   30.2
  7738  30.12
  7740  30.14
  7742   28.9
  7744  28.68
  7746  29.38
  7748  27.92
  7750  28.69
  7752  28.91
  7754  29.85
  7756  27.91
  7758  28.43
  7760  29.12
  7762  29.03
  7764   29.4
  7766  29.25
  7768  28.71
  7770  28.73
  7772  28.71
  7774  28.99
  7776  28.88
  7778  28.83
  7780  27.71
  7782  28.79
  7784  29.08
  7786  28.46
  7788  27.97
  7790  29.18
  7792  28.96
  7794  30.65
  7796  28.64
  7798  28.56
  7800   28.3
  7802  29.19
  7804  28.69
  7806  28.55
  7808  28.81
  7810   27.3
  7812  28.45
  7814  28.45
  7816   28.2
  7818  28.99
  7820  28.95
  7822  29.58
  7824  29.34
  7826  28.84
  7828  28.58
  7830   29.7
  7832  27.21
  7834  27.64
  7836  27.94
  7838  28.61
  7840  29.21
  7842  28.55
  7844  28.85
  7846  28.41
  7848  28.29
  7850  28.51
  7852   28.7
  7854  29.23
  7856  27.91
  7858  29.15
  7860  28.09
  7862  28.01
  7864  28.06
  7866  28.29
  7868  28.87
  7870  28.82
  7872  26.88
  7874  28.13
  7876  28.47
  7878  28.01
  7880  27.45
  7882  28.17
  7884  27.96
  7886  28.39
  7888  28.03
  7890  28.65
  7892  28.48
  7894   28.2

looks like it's 29.8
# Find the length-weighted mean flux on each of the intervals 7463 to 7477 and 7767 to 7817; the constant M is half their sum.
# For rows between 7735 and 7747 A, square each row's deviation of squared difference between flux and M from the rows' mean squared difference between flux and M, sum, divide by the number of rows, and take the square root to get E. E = 0.36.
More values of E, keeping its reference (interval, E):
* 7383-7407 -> 0.97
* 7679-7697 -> 0.77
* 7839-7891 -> 1.63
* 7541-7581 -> 0.59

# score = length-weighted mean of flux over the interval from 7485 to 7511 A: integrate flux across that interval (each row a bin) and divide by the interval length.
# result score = 29.9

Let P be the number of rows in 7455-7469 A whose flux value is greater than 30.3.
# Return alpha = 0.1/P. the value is 0.020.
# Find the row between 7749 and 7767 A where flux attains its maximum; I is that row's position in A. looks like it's 7754 A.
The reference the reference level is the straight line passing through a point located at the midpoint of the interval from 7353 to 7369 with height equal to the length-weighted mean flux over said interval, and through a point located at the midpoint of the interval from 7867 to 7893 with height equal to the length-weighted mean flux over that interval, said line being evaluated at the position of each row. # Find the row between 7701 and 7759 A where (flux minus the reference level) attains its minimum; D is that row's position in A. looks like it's 7714 A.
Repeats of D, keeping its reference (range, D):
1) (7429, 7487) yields 7446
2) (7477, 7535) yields 7496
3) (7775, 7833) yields 7810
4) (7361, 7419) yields 7410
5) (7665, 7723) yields 7666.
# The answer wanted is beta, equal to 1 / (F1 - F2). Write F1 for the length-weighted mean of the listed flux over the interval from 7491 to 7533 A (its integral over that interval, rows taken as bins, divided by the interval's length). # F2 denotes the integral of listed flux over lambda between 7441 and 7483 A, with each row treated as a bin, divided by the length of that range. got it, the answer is -1.9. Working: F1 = 29.95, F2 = 30.5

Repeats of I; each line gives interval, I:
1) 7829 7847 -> 7830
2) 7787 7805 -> 7794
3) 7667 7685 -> 7676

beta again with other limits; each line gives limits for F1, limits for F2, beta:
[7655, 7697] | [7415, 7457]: -0.6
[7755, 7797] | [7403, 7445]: -0.6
